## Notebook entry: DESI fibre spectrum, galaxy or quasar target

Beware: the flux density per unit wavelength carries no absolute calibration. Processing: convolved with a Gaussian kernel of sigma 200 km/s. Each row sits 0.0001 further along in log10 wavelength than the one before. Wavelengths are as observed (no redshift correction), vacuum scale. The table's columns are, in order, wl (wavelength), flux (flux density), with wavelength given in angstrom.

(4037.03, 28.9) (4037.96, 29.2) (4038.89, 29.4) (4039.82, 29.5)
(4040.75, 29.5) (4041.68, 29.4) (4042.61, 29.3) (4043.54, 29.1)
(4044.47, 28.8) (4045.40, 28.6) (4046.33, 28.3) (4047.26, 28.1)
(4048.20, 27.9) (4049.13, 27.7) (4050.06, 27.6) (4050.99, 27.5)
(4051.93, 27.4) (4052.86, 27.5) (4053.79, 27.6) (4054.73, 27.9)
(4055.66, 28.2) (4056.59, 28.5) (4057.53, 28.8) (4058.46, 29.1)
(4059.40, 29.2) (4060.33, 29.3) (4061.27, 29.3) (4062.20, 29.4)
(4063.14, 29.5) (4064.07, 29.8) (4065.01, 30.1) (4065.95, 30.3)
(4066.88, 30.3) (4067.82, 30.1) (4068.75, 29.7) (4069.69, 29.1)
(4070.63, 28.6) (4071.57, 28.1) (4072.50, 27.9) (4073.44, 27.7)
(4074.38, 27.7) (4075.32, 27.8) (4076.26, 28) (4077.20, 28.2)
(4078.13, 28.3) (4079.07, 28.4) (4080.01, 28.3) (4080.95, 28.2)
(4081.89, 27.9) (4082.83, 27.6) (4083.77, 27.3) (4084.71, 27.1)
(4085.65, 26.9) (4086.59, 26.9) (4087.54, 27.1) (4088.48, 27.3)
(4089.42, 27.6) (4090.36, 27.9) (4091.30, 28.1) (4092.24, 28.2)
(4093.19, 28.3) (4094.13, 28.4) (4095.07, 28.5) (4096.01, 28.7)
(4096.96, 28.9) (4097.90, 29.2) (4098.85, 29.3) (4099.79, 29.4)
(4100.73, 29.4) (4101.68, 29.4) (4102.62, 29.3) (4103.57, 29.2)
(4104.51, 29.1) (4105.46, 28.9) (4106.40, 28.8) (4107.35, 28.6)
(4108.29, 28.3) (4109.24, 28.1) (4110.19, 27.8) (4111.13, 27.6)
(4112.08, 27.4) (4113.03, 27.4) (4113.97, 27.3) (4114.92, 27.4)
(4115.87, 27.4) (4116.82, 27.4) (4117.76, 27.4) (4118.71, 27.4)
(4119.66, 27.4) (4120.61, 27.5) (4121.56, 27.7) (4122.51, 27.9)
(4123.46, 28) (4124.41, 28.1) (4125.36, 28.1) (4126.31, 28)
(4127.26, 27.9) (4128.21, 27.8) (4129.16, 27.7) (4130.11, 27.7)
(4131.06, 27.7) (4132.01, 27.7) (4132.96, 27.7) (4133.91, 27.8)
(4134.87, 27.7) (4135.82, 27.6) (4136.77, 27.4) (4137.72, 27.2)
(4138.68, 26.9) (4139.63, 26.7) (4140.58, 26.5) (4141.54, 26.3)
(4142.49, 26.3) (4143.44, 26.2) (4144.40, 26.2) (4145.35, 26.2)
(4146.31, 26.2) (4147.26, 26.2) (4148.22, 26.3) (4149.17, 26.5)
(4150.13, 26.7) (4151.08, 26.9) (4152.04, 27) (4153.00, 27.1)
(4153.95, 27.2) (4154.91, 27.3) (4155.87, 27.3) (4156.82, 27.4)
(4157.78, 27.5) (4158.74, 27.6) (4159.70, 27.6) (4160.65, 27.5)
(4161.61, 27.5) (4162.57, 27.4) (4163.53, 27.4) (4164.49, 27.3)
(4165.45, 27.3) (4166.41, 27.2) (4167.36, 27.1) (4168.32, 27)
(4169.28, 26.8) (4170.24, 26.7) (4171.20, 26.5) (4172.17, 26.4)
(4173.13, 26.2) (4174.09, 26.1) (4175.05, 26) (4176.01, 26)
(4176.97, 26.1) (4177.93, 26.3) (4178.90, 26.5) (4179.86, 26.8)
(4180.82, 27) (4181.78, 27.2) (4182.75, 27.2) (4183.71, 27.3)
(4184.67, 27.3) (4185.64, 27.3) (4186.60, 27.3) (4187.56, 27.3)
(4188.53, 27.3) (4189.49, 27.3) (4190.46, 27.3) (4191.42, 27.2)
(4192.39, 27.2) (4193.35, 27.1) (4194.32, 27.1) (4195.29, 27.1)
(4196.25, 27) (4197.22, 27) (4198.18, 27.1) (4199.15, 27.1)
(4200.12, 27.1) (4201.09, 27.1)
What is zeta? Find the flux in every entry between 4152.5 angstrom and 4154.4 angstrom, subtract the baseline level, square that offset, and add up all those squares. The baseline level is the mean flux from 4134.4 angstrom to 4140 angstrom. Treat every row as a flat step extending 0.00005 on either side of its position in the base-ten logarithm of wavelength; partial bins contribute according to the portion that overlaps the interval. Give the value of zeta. 0.0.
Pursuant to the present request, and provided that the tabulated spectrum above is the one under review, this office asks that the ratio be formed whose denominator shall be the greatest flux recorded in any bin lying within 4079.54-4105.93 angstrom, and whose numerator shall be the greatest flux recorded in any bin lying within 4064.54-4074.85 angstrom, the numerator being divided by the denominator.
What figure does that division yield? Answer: 1.03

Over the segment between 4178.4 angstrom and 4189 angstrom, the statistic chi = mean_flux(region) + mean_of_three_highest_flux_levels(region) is 54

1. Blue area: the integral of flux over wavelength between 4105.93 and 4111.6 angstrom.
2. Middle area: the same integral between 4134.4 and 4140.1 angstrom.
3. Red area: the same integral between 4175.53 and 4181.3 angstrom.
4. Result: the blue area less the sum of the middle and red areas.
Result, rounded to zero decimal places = -148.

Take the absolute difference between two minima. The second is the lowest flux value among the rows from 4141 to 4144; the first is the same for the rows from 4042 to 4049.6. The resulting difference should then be 1.50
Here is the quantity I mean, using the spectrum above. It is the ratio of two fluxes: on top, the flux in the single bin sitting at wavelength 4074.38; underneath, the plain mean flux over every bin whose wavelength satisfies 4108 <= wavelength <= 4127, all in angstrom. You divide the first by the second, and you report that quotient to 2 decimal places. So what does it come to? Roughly 1.00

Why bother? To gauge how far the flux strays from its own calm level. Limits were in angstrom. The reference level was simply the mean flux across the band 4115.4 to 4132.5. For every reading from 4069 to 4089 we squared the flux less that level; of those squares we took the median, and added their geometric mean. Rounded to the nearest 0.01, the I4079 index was 0.33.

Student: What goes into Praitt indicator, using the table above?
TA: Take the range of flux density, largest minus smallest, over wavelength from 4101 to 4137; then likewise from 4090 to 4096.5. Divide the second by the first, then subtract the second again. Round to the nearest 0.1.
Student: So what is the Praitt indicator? -0.4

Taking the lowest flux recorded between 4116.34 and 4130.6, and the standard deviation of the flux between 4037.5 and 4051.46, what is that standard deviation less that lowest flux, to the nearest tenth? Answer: -26.7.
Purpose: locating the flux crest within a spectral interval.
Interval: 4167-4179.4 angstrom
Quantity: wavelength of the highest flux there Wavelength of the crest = 4167.36 angstrom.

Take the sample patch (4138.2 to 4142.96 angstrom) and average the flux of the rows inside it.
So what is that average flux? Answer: 26.5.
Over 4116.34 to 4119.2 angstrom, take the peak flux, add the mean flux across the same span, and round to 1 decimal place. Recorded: 54.8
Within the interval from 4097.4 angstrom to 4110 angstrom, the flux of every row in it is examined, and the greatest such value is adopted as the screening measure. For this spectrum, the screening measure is 29.4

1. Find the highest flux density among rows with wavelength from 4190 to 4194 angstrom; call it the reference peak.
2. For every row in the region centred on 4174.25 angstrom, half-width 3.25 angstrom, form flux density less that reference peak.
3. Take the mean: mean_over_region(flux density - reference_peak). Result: -1.1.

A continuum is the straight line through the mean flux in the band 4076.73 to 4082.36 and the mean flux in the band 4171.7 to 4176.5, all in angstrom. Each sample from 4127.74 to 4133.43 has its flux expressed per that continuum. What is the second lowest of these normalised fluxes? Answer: 1.02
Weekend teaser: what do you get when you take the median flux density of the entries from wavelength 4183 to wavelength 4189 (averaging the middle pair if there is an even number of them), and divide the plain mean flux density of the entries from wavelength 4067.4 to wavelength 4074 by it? 1.05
